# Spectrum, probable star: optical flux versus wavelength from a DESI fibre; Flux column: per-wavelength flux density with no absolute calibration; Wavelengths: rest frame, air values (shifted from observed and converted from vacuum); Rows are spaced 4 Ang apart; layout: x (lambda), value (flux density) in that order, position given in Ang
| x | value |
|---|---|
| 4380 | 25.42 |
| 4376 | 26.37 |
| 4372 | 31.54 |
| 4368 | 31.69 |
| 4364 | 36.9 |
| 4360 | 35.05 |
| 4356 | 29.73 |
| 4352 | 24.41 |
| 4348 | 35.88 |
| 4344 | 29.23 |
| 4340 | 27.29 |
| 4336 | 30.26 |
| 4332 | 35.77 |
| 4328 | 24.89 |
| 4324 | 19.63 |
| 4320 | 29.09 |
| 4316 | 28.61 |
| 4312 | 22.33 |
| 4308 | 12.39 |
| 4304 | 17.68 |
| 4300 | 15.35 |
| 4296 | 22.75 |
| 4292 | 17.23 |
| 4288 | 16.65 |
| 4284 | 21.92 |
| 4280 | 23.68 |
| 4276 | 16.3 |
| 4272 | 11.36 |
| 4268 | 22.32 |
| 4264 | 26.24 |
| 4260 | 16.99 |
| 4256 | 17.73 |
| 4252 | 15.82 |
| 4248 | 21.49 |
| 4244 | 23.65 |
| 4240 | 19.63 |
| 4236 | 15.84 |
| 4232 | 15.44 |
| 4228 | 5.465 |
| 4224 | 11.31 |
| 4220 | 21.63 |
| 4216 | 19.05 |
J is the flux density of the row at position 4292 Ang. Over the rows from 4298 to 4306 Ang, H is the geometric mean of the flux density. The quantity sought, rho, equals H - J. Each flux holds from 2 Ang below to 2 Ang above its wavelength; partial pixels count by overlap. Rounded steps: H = 16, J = 17.23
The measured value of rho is -1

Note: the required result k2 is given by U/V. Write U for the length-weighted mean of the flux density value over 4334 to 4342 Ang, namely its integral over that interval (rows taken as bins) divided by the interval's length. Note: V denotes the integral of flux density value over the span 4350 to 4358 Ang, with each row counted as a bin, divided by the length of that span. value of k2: 1.1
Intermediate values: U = 28.8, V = 27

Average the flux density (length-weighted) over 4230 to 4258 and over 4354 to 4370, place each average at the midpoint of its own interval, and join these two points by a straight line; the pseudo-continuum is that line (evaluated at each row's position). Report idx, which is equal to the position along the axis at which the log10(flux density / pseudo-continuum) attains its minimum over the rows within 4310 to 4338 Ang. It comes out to 4324 Ang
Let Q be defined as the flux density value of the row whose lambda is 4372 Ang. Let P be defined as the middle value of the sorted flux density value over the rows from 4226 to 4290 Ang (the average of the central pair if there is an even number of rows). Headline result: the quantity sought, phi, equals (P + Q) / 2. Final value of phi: 24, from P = 17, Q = 31.54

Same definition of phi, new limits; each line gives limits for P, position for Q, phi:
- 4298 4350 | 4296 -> 25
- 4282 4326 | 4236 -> 18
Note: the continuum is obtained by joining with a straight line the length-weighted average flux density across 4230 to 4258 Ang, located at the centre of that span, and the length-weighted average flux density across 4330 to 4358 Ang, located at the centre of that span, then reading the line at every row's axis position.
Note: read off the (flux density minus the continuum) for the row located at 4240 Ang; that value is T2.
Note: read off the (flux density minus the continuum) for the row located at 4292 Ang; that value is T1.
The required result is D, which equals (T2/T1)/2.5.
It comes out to -0.09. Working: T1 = -7.0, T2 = 1.6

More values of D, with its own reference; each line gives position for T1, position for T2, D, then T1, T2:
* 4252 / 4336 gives -0.09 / -3.6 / 0.8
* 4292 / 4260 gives 0.20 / -7.0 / -3.4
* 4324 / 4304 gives 0.38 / -8.4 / -7.9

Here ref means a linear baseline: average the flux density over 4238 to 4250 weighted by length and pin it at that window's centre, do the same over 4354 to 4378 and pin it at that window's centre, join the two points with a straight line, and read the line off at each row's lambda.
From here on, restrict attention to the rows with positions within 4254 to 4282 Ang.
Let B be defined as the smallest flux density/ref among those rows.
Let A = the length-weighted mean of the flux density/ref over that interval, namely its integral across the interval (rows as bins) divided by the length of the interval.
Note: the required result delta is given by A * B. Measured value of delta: 0.39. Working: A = 0.81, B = 0.47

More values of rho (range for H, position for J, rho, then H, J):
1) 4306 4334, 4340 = -4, 24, 27.29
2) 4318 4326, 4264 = -2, 24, 26.24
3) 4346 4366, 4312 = 10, 32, 22.33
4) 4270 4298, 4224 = 7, 18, 11.31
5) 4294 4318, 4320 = -10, 19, 29.09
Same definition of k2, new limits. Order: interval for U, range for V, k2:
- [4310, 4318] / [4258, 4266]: 1.2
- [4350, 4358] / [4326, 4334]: 0.9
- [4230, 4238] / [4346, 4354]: 0.5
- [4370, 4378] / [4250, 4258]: 1.7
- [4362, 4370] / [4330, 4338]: 1.0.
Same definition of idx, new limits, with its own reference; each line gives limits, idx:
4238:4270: 4252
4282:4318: 4308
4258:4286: 4272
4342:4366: 4352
